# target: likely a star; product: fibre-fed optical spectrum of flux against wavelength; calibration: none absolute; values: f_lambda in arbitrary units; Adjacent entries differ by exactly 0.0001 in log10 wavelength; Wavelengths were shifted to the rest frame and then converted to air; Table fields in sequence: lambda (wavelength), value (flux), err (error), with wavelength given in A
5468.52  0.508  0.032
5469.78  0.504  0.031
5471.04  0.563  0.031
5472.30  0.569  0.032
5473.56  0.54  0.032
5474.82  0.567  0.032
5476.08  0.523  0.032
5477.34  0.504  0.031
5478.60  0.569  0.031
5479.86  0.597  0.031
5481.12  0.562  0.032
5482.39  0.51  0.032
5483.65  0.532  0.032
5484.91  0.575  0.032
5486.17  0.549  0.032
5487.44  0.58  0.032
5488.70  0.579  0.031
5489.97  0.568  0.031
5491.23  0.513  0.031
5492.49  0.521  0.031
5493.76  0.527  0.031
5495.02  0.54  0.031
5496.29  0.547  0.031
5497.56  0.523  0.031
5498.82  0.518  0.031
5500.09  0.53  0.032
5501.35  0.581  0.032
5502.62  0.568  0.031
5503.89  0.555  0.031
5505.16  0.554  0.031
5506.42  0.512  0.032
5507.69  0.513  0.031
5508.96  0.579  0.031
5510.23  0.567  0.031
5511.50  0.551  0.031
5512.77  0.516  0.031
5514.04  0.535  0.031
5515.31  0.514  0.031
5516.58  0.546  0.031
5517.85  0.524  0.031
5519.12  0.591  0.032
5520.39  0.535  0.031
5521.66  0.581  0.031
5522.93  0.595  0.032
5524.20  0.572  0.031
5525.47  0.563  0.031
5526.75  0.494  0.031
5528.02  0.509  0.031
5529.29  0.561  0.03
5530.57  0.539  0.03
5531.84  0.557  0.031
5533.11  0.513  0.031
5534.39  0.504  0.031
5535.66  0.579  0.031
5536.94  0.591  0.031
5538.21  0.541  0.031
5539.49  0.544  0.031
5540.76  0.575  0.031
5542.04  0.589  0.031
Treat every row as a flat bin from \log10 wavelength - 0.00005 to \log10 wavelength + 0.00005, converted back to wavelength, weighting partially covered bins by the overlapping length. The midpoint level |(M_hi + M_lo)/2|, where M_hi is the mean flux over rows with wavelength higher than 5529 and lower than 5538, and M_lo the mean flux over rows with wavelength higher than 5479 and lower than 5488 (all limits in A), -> 0.553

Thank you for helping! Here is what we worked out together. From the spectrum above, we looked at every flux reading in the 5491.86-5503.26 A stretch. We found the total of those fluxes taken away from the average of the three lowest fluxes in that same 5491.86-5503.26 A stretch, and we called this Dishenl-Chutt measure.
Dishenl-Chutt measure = -4.3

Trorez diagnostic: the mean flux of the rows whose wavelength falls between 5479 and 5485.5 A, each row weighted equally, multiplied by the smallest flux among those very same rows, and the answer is 0.283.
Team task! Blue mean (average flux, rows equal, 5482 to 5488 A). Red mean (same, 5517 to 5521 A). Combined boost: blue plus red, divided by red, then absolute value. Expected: 2.00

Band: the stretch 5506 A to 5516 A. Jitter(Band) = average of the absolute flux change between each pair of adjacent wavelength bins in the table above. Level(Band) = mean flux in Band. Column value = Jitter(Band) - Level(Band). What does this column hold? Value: -0.512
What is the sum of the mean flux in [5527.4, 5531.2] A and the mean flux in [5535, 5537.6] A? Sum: 1.12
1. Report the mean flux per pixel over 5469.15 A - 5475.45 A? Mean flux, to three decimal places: 0.549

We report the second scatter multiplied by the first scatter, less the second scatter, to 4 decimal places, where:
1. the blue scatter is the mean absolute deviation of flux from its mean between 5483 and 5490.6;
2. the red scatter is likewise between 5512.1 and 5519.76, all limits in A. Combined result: -0.0202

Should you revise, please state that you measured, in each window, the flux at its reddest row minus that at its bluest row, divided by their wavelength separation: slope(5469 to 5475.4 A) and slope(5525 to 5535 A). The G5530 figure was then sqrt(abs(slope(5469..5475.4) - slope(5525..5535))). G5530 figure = 0.14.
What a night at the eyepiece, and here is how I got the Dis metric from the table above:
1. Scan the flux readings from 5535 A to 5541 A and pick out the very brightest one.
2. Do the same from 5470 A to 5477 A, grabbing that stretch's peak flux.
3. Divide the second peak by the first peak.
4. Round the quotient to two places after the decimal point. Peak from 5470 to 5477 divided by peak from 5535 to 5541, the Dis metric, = 0.96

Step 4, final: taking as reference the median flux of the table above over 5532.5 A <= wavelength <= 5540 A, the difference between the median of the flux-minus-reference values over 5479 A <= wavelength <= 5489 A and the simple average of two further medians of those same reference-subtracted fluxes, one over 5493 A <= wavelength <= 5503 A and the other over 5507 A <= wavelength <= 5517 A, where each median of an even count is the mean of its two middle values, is 0.031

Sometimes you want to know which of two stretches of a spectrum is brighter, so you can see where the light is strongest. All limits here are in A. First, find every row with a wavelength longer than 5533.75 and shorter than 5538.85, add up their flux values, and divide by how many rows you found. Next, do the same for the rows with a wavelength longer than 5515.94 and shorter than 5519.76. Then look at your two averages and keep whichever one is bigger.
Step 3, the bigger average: 0.554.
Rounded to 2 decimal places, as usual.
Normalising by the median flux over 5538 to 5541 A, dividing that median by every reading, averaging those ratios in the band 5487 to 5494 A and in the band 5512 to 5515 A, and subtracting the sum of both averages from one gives -1.03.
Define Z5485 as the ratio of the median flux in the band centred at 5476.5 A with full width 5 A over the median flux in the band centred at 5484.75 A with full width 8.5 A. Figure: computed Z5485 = 0.97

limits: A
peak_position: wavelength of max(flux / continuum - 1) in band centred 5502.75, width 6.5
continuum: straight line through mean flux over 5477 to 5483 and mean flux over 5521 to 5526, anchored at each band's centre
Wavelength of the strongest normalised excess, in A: 5501.35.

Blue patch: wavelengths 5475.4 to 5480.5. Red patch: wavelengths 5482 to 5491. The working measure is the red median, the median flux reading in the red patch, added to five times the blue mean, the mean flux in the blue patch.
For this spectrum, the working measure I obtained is 3.31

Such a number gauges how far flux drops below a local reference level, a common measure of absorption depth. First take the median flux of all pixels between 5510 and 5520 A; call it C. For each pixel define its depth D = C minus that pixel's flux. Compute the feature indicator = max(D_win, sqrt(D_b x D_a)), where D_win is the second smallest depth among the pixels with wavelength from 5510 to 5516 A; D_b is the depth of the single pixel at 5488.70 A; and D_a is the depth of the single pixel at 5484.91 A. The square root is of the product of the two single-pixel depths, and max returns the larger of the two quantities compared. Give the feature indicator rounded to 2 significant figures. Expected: 0.036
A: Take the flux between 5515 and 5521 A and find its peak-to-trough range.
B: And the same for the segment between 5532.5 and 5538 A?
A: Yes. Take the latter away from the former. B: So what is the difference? -0.010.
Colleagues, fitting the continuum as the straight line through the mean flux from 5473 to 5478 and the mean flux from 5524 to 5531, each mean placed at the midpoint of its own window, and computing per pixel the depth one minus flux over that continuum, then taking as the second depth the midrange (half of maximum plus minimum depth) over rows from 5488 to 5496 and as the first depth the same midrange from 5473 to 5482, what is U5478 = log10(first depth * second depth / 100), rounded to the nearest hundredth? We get -5.20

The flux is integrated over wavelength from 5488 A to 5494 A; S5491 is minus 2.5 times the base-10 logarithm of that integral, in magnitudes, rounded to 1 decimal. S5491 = -1.3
